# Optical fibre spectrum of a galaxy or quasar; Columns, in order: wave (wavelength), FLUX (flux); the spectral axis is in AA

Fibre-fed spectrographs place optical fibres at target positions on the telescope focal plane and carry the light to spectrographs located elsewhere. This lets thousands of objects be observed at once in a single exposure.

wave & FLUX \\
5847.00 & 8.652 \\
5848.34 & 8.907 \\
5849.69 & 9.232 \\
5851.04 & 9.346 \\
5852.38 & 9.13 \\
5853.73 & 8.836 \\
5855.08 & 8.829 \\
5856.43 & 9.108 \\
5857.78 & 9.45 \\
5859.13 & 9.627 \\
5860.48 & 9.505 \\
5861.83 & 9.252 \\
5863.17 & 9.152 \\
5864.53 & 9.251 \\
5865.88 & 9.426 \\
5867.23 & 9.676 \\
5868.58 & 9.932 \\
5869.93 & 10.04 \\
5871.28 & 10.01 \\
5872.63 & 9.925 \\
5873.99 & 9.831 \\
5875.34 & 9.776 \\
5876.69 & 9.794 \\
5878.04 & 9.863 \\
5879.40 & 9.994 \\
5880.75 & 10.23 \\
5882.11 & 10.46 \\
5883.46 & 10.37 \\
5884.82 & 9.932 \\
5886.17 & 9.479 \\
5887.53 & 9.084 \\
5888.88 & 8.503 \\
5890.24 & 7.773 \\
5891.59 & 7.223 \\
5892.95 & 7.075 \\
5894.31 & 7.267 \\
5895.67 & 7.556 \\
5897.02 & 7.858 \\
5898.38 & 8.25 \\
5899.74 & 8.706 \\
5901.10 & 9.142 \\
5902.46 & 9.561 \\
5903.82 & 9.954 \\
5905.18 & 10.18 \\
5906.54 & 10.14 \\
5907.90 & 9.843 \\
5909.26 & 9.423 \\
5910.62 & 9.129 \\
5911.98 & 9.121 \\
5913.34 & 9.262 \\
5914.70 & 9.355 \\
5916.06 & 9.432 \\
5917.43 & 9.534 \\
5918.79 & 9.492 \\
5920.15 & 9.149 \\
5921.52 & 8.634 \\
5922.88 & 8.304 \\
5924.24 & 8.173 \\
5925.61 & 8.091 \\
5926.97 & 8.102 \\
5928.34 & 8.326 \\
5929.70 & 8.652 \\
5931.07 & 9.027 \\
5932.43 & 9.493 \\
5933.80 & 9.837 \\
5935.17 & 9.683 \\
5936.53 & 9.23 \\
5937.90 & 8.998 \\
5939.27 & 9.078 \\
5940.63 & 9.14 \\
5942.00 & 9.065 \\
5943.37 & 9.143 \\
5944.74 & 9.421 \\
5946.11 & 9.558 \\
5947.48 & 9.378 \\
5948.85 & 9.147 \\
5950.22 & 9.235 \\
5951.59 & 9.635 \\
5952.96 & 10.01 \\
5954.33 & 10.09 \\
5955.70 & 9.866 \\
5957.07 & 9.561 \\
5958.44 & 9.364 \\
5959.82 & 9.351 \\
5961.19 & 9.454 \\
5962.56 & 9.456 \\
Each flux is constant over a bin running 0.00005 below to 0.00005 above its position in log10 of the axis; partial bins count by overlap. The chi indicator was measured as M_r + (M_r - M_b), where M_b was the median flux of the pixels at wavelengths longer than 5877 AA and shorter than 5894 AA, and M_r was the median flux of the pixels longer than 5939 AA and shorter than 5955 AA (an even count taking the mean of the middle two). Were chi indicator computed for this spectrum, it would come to 8.9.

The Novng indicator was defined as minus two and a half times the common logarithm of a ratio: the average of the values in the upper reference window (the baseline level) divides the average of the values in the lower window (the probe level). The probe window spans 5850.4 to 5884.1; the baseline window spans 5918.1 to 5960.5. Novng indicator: -0.05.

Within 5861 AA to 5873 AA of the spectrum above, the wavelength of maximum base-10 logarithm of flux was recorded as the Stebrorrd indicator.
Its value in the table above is 5869.93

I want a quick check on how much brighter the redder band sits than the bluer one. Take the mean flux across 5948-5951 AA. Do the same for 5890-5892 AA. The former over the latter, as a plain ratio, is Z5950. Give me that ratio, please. 1.23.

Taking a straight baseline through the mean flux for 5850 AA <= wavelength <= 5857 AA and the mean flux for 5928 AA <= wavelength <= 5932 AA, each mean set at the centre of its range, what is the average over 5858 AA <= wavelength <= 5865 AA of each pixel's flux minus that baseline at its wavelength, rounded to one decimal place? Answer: 0.3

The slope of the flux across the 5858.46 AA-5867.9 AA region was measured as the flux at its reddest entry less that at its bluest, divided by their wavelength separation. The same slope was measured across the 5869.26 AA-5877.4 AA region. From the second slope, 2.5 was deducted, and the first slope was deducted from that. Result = -2.5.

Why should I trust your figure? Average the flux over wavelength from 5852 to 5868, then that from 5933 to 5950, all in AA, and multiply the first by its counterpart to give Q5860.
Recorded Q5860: 86.3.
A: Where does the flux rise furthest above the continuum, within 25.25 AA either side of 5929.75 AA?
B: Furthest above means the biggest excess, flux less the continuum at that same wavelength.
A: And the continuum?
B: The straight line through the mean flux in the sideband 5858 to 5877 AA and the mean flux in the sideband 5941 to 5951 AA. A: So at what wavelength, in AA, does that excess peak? 5954.33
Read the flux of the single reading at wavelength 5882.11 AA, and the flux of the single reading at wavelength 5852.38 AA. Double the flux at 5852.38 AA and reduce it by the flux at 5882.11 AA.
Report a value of 7.8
